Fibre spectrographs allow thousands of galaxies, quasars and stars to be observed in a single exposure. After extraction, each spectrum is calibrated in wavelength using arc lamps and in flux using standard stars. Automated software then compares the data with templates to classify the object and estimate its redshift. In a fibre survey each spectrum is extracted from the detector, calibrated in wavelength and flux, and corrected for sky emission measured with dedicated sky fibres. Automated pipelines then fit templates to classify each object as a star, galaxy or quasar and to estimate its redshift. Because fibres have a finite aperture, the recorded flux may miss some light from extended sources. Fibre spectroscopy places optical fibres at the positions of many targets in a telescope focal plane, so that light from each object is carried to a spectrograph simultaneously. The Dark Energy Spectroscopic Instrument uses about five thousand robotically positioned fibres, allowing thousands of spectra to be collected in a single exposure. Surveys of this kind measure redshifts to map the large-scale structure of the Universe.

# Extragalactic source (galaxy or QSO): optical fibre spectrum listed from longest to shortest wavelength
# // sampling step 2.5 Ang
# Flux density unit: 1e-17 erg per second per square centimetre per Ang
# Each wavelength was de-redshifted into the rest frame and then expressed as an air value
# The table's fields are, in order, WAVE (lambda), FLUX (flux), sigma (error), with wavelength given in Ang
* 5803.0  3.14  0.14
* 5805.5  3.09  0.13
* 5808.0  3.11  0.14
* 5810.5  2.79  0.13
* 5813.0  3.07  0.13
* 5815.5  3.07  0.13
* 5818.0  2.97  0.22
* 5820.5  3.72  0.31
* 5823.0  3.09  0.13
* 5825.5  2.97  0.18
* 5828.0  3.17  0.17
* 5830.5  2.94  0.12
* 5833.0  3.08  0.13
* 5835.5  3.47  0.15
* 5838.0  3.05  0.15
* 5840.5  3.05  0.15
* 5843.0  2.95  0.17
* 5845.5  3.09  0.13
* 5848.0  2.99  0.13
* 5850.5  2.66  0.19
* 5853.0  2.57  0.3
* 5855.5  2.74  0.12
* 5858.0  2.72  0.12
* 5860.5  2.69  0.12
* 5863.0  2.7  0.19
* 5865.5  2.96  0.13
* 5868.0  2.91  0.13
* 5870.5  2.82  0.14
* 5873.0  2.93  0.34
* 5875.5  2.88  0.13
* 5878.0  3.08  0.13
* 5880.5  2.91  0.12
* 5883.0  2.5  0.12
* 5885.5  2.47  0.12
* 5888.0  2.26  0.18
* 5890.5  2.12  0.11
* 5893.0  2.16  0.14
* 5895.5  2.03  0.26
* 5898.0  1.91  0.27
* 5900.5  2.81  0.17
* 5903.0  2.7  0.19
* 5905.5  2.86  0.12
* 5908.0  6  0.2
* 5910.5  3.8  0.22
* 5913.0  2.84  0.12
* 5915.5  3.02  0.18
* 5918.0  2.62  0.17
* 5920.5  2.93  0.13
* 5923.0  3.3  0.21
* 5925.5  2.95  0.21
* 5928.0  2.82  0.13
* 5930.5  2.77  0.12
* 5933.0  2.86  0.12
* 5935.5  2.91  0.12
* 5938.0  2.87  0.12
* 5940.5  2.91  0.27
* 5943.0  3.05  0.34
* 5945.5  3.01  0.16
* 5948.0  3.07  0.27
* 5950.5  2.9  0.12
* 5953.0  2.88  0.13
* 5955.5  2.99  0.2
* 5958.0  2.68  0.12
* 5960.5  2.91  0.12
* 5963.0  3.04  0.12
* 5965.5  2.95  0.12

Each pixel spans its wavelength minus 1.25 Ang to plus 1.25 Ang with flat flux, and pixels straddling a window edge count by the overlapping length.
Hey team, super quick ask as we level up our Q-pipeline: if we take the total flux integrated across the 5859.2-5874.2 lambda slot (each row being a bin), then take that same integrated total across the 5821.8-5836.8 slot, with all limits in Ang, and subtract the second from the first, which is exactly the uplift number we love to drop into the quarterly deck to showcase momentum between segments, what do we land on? -4.3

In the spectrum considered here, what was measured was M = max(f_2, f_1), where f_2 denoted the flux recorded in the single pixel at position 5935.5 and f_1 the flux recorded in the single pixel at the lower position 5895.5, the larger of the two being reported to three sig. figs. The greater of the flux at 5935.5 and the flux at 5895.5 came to 2.91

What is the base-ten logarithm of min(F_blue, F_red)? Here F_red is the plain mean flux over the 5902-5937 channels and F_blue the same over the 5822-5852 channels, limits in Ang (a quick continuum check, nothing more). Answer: 0.483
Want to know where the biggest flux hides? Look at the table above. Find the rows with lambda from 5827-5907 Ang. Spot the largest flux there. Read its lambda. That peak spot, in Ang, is 5835.5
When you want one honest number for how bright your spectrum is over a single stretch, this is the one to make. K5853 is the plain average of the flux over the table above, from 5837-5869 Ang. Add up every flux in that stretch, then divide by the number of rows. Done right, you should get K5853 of 2.85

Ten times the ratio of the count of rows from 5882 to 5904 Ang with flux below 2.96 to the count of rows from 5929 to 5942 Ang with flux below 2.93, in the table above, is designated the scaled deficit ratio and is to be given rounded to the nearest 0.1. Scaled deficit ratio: 18.0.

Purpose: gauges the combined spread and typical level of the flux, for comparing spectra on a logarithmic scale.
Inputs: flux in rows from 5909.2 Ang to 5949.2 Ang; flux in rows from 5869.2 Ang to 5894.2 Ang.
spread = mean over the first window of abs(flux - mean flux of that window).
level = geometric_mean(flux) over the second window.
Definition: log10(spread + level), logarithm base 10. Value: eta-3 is 0.441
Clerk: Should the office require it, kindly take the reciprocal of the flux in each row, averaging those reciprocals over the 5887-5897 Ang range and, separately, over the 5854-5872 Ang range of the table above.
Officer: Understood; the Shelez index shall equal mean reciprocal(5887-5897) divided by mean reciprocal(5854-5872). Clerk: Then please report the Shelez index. 1.3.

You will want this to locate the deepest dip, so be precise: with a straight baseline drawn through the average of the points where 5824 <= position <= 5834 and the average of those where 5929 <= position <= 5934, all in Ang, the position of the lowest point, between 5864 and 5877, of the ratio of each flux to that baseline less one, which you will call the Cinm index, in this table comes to 5870.5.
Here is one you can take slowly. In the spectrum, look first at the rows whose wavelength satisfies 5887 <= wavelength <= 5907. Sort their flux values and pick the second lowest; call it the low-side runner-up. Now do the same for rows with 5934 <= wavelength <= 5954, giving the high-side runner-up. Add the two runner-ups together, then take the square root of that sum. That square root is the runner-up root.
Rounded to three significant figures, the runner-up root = 2.22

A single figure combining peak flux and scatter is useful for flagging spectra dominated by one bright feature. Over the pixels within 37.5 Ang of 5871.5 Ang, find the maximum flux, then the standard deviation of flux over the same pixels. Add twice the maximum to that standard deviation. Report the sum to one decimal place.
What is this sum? 12.7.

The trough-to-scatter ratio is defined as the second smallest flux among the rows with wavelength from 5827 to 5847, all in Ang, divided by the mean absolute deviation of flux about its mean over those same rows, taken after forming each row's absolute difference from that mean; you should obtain 27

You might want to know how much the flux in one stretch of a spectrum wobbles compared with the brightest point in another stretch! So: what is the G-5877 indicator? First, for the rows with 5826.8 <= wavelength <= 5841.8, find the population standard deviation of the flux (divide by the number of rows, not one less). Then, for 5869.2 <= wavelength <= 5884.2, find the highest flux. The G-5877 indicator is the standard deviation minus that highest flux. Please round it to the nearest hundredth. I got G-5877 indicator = -2.91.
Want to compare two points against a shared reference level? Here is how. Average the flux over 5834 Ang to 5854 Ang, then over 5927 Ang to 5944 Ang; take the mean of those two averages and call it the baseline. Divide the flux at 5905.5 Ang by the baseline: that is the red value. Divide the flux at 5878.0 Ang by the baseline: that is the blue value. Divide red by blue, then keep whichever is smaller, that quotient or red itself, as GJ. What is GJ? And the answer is 0.93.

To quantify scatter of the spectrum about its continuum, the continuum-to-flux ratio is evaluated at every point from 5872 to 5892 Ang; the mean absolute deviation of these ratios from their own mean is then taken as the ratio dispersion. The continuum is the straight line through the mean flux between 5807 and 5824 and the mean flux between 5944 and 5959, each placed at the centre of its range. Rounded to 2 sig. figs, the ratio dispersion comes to 0.13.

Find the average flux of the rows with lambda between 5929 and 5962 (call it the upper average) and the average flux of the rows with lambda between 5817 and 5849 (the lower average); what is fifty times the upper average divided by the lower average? 46.6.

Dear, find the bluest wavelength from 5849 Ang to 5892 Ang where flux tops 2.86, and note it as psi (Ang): 5865.5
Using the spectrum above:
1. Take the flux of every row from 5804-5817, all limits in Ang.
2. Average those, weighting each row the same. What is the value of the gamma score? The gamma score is 3.03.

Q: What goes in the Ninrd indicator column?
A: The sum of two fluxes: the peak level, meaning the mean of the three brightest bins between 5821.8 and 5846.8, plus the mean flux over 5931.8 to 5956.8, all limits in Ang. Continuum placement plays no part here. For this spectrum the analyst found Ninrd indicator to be 6.2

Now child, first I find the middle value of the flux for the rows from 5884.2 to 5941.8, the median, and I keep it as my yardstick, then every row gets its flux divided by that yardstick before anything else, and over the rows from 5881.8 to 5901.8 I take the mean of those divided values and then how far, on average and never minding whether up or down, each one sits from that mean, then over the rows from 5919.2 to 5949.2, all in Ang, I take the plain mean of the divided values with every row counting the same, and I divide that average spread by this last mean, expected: 0.079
